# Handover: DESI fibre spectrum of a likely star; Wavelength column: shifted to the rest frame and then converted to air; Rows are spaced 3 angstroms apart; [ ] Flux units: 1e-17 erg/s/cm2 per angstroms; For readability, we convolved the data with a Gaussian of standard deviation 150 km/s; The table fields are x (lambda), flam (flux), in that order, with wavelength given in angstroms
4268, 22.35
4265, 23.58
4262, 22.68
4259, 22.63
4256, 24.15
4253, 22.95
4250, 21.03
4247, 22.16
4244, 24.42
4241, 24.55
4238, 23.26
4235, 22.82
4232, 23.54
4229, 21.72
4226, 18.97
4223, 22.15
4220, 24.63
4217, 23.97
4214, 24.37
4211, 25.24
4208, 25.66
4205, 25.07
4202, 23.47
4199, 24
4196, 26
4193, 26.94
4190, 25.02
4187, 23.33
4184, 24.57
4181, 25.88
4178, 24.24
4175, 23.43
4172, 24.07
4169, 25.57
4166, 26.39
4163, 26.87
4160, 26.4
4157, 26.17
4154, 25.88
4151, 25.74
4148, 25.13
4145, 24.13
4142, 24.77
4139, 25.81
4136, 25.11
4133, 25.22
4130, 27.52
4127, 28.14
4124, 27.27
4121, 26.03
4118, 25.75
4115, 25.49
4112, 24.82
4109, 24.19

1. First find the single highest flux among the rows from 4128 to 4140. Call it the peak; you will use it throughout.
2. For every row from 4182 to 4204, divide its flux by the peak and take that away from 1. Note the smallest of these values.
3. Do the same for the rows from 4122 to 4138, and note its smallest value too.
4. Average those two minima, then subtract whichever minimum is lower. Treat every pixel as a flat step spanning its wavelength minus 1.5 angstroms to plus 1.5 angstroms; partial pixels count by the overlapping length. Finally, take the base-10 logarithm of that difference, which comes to -1.66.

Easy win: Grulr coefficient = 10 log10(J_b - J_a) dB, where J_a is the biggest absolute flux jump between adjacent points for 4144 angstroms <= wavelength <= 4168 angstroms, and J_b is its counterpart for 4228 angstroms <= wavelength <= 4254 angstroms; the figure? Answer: 1.0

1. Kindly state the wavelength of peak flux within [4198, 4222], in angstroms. 4208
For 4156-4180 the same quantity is 4163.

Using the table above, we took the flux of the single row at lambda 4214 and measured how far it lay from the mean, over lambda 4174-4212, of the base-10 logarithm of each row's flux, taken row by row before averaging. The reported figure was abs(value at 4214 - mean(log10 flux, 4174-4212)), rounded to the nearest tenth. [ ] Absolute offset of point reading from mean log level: 23.0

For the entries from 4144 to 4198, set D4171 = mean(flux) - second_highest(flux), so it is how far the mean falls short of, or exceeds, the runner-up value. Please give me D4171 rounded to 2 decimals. -1.55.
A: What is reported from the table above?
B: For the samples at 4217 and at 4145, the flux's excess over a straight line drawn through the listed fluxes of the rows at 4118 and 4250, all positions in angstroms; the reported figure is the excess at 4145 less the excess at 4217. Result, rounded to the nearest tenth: -2.4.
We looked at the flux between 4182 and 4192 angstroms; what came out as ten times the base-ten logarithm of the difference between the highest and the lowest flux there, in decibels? 2.3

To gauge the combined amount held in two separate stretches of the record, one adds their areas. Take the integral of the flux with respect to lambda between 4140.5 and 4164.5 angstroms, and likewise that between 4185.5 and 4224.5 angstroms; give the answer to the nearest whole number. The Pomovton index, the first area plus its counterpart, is 1575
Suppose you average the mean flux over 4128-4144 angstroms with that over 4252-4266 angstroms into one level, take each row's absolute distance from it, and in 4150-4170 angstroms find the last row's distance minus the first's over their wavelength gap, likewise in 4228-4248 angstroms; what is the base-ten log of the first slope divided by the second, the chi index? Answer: -0.4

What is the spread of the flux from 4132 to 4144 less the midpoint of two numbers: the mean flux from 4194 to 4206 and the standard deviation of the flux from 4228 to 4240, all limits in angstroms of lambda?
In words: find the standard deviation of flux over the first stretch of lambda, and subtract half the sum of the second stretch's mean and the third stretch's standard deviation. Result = -12.3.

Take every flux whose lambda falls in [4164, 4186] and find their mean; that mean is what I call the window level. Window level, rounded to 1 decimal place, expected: 24.9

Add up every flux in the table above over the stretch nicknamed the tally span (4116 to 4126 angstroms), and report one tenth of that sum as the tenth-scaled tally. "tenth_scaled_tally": 7.9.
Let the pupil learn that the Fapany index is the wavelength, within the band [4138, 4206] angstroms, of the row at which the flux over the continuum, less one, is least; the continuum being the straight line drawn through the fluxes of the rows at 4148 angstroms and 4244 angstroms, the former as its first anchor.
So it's 4187 angstroms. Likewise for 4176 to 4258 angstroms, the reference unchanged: 4226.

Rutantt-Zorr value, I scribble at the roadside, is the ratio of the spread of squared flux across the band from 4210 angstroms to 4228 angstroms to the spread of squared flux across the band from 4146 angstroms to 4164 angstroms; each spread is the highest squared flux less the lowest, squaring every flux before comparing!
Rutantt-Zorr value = 3.1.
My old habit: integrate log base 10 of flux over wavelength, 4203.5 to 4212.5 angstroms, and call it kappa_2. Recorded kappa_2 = 12.6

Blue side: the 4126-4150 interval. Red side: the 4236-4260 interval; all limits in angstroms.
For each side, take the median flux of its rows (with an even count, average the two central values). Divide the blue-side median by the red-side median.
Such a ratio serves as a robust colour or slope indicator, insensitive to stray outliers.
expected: 1.09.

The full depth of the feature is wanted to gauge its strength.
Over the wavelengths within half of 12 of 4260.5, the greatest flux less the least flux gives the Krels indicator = 1.5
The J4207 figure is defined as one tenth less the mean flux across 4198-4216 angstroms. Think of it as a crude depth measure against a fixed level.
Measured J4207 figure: -24.5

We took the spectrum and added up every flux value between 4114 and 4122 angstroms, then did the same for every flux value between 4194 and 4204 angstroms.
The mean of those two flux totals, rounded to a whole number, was 75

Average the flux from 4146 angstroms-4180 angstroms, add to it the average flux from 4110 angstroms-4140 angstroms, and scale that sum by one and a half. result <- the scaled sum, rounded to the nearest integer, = 77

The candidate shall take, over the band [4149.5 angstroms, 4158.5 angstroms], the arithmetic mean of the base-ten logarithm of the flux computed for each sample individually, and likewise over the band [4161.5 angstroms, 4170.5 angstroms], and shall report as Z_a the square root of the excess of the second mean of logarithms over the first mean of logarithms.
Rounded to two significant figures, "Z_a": 0.075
